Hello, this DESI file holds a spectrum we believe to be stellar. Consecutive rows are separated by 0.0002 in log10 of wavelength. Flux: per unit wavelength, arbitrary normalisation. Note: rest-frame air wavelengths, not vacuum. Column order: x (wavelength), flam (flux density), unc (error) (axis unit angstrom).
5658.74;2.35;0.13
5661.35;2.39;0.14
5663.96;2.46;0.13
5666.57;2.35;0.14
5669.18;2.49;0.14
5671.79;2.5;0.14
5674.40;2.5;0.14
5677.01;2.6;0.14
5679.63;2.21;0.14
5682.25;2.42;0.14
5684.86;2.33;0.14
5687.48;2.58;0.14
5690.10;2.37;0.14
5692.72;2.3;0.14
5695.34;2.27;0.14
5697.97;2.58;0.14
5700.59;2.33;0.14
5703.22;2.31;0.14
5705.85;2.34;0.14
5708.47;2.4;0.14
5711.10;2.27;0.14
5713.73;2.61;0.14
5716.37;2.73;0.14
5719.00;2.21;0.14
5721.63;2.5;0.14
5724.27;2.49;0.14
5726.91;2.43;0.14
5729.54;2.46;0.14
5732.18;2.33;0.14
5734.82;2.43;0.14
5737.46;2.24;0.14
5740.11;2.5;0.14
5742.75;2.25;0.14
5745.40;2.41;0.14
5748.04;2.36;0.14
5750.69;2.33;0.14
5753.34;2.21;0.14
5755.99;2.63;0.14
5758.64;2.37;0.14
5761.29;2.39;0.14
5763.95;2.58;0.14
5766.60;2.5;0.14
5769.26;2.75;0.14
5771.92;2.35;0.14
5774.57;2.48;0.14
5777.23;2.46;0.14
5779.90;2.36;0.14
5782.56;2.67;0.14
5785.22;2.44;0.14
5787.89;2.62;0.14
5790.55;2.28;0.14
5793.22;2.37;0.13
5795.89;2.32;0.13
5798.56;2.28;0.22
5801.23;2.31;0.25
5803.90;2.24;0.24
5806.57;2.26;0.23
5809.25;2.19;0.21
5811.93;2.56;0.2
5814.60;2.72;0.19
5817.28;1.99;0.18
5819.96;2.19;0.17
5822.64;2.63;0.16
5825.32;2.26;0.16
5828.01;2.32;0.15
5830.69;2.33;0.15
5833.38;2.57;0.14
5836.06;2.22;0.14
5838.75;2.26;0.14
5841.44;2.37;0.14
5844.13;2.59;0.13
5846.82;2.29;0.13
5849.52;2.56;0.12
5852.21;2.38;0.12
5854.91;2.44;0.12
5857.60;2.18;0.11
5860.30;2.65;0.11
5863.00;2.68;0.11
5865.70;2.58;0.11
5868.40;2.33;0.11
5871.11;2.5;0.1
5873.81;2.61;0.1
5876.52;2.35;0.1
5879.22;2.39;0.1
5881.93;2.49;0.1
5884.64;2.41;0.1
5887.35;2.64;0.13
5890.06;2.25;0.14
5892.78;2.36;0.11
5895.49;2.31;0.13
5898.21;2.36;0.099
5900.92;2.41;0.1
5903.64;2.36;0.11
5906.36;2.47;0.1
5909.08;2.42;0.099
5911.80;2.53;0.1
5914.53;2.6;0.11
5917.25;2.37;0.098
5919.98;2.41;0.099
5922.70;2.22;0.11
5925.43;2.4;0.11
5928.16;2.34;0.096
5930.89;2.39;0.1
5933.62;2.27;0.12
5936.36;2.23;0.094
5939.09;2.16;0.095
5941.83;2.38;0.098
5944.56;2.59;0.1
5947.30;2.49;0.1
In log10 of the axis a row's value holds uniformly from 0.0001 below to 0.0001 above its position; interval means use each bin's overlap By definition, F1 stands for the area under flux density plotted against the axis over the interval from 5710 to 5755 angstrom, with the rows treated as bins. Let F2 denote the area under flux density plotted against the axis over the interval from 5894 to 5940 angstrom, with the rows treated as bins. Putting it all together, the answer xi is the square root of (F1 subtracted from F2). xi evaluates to 1.0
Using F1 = 108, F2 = 109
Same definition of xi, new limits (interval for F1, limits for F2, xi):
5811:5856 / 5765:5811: 1.8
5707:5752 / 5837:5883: 2.0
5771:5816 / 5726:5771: 0.8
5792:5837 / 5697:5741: 1.1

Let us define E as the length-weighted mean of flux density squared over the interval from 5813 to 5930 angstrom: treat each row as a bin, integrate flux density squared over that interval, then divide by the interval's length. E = 5.85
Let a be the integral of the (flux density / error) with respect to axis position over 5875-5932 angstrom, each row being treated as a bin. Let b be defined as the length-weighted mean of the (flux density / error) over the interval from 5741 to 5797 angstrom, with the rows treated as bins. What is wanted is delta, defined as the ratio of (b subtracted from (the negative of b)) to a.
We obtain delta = -0.027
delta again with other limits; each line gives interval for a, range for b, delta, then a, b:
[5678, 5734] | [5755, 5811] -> -0.033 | 962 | 16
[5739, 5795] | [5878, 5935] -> -0.046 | 981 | 23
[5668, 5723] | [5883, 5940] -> -0.047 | 951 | 22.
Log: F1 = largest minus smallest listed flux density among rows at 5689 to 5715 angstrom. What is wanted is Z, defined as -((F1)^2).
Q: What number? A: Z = -0.1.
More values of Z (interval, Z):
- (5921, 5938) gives 0.0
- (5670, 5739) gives -0.3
